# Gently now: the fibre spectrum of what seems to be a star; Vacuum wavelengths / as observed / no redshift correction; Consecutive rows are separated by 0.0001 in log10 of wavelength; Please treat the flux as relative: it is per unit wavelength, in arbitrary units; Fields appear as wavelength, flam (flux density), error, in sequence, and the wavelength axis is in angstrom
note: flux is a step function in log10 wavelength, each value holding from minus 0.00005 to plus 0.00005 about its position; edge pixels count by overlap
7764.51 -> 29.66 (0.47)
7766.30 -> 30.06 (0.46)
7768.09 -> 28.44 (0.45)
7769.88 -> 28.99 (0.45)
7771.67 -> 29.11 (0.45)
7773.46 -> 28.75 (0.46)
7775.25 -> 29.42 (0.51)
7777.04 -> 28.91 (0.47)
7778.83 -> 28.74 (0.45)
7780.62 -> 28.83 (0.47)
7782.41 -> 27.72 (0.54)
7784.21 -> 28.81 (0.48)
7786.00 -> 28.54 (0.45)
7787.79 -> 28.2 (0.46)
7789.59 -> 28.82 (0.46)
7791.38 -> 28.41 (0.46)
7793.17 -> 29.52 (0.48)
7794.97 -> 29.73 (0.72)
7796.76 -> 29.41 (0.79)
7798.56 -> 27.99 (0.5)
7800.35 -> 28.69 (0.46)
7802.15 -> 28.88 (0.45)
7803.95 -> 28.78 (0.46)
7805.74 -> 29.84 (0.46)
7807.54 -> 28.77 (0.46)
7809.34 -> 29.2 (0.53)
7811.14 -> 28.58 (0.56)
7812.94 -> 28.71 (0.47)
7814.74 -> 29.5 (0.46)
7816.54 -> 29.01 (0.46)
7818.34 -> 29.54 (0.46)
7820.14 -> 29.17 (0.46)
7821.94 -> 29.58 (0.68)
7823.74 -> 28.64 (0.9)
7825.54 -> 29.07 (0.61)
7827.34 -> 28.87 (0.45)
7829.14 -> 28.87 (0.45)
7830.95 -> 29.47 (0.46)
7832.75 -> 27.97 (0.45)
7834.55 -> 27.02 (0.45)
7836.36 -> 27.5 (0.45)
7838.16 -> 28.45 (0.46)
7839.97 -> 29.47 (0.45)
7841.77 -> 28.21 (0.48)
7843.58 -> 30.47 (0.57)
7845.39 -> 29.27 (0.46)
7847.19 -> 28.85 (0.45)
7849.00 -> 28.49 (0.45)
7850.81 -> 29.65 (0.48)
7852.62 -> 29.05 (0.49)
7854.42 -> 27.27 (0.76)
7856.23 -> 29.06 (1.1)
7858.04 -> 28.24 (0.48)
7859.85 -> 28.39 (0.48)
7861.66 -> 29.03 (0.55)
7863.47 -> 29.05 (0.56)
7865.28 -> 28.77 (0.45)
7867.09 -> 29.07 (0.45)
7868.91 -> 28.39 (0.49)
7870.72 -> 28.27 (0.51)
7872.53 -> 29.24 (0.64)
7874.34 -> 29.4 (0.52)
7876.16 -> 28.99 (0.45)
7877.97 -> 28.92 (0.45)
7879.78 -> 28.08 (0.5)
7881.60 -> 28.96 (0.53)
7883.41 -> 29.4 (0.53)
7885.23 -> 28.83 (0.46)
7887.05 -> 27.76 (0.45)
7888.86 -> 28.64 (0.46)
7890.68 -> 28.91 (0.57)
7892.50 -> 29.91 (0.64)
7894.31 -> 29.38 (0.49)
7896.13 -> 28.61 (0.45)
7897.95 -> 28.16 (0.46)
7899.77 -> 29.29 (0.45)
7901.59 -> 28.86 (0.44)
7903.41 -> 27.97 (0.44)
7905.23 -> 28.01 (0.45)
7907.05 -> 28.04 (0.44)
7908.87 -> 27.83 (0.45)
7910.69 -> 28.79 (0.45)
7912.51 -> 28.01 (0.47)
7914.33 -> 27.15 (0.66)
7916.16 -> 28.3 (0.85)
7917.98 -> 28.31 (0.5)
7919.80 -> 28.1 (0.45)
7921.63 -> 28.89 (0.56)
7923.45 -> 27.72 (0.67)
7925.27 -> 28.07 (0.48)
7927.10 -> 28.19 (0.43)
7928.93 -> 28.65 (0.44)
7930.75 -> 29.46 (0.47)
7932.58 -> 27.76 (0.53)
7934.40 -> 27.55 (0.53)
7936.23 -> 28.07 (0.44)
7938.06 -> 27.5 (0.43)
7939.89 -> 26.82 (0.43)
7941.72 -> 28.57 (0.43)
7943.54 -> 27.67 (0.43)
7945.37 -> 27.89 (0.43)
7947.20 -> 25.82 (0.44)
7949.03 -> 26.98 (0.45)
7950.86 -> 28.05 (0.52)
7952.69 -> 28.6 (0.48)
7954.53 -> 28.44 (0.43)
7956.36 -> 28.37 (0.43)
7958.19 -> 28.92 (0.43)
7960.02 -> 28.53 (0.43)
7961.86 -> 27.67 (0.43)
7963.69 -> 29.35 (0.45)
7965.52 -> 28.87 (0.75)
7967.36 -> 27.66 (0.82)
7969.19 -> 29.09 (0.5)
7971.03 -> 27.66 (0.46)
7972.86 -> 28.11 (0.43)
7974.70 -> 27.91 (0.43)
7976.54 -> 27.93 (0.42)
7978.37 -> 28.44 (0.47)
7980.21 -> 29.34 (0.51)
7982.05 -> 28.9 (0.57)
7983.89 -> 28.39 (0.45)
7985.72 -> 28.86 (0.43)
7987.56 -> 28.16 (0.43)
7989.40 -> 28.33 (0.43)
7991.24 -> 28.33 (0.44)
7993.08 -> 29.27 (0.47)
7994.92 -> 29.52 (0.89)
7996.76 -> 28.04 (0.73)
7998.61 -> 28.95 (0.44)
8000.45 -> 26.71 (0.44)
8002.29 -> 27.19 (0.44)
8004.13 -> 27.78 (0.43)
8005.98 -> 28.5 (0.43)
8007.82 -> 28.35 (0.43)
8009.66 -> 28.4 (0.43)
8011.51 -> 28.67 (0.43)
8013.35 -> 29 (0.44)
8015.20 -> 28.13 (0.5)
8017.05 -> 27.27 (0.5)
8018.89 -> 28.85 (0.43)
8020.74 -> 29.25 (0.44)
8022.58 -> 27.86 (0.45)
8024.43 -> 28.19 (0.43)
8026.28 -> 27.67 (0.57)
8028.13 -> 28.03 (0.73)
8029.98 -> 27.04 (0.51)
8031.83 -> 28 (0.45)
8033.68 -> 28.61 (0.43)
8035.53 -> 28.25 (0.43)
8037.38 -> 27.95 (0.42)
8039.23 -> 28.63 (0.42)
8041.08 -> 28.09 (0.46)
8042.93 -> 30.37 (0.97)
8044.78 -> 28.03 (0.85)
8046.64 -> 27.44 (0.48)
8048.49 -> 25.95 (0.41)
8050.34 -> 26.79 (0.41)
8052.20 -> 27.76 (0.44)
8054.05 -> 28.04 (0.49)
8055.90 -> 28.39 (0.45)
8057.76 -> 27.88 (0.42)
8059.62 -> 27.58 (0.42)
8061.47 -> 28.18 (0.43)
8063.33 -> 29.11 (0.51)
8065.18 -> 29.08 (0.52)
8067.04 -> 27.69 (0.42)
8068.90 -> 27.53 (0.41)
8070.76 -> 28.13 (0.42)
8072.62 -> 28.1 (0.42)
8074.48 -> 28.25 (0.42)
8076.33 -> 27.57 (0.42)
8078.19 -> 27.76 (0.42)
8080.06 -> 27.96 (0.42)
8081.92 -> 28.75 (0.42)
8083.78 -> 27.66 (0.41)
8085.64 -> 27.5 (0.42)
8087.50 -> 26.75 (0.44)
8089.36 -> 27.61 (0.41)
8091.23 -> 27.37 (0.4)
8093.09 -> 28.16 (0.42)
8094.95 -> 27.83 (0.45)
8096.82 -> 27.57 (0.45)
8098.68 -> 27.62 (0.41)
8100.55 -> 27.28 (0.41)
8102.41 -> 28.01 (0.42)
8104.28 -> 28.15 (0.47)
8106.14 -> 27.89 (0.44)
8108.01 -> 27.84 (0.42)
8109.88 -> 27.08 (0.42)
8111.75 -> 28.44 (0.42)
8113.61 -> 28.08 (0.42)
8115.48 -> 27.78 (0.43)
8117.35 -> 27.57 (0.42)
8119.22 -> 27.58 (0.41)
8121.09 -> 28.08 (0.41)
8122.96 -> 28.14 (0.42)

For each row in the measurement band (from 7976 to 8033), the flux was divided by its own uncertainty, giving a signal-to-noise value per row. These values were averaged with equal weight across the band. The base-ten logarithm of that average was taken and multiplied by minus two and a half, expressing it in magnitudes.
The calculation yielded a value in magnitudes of -4.441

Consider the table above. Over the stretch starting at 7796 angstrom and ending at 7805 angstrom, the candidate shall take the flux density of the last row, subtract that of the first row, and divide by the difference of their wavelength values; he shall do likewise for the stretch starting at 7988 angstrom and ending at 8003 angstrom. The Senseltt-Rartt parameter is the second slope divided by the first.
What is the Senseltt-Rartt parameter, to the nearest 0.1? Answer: 1.0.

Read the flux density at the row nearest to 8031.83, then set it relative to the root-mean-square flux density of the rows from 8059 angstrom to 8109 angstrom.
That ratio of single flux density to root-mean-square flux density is 1.00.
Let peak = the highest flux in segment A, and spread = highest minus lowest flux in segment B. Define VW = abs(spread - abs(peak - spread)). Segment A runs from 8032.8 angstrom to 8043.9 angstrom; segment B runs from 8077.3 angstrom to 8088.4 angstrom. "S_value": 26.4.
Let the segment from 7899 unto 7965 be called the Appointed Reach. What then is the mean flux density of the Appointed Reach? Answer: 28.1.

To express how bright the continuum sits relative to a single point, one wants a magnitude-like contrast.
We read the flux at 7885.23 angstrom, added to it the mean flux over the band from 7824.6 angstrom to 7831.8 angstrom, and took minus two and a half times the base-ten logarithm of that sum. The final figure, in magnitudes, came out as -4.41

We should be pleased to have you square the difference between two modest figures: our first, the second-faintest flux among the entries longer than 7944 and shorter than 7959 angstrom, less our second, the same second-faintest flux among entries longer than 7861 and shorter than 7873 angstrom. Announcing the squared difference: 2.0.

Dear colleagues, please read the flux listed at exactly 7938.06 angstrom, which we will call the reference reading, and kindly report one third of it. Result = 9.17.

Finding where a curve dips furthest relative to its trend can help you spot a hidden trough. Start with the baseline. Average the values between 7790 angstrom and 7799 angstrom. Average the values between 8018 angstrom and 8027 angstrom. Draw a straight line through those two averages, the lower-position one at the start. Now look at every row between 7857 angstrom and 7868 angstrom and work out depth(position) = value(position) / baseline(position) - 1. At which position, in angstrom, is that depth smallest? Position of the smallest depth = 7858.04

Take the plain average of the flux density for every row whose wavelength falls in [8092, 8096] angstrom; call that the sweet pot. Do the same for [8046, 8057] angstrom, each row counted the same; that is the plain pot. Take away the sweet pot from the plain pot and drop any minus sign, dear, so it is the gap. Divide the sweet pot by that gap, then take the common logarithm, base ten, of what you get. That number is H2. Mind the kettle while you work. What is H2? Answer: 1.7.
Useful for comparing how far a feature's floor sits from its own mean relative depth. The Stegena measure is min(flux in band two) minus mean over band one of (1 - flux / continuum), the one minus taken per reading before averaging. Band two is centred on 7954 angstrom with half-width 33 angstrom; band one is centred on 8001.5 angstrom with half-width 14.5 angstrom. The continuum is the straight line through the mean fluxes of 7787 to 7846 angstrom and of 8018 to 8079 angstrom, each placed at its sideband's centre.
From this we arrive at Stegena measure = 25.8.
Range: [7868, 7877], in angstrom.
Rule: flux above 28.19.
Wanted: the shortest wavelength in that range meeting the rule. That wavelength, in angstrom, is 7868.91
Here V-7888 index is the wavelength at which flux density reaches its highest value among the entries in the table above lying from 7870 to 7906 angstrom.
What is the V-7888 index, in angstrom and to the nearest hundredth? 7892.50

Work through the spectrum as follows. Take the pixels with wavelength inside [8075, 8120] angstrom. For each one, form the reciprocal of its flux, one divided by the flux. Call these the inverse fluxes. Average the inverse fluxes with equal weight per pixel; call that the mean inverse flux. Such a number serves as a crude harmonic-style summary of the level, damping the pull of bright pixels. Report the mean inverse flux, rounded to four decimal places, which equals 0.0361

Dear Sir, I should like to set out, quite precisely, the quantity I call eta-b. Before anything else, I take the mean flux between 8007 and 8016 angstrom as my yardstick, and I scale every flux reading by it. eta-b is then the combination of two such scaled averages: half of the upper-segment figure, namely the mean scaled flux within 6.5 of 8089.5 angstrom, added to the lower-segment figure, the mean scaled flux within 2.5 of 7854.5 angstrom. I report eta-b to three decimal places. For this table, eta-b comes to 1.481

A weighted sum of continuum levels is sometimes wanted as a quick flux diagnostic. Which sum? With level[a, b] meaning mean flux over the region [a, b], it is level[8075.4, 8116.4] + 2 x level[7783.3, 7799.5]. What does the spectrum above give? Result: 85.41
